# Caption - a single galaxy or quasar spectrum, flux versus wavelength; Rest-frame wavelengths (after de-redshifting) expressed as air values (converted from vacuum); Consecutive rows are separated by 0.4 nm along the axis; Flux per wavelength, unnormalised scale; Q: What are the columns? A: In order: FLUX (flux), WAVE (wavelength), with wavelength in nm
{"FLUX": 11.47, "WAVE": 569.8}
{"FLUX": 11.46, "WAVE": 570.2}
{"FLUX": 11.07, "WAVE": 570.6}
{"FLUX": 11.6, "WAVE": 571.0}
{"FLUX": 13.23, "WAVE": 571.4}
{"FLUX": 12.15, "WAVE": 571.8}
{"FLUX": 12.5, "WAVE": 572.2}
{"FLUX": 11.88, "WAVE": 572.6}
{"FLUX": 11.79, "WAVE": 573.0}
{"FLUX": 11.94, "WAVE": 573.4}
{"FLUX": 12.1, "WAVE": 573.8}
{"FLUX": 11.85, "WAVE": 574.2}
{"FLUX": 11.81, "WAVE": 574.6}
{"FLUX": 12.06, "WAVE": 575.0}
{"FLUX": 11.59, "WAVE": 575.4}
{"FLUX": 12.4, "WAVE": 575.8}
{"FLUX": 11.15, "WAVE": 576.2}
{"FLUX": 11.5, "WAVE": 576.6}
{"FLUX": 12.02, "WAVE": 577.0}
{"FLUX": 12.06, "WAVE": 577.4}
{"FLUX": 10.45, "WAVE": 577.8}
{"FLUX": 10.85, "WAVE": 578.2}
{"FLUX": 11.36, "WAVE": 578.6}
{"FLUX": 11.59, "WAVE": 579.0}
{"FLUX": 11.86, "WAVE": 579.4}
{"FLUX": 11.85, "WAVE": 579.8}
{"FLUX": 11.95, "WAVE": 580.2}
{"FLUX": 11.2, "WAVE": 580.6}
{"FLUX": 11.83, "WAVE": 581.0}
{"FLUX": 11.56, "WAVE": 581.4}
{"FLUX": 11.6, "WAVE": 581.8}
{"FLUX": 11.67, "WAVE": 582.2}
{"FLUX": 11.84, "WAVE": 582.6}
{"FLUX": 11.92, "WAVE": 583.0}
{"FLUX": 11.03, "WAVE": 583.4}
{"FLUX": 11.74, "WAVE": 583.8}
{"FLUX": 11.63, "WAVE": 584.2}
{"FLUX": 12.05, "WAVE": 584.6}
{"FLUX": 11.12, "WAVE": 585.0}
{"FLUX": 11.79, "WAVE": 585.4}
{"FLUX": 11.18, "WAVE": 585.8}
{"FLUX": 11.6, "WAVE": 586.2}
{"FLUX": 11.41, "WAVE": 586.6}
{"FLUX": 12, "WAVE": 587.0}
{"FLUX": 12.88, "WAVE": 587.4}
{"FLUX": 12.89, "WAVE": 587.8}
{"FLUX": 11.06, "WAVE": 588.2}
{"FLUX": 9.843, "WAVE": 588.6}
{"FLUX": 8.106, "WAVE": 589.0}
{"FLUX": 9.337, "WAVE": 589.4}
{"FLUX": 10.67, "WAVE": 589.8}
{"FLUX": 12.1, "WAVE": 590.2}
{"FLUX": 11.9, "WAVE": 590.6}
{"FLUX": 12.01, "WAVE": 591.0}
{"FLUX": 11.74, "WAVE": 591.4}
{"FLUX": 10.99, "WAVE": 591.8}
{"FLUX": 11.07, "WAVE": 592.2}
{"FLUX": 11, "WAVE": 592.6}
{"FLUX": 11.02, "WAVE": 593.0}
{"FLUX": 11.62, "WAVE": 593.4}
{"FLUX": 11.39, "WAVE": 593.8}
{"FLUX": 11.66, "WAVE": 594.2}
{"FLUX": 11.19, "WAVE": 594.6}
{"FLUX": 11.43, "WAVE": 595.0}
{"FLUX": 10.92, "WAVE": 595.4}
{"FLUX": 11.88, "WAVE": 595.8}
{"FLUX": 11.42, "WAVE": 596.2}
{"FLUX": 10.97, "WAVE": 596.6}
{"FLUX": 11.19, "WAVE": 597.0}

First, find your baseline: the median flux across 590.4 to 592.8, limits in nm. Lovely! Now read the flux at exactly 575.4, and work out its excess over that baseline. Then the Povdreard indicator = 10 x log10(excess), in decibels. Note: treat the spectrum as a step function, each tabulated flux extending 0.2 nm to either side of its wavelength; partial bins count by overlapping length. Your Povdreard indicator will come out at -7.3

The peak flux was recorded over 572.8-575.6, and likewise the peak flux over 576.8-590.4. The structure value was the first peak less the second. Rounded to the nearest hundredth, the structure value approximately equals -0.79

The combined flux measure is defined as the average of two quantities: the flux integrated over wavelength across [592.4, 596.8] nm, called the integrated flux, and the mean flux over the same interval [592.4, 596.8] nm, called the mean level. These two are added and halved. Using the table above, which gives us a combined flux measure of 30.6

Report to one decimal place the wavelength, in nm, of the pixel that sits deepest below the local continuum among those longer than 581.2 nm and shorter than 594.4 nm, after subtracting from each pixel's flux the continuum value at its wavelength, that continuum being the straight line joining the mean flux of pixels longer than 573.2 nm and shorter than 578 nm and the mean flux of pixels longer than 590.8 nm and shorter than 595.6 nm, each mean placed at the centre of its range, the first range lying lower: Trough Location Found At 589.0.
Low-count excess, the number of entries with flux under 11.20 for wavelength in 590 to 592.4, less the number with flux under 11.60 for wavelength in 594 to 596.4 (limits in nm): -2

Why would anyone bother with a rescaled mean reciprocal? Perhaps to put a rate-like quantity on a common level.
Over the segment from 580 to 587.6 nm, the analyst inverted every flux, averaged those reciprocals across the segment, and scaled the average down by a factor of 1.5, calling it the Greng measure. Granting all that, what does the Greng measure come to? 0.0571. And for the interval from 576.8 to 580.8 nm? 0.0580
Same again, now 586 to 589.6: 0.0618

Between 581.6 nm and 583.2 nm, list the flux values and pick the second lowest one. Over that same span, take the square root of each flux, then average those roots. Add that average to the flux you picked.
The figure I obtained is 15.1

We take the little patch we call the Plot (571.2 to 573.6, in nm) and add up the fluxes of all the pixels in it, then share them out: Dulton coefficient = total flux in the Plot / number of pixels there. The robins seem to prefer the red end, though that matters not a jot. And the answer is 12.2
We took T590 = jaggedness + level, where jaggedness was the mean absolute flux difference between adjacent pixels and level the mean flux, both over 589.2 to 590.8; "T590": 12.0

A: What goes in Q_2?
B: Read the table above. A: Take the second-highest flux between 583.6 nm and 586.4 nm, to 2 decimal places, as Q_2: 11.79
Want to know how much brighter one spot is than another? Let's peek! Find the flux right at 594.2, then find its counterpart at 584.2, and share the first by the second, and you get 1.00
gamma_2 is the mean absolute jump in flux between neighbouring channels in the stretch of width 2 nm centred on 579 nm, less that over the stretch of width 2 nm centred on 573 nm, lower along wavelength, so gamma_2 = 0.0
